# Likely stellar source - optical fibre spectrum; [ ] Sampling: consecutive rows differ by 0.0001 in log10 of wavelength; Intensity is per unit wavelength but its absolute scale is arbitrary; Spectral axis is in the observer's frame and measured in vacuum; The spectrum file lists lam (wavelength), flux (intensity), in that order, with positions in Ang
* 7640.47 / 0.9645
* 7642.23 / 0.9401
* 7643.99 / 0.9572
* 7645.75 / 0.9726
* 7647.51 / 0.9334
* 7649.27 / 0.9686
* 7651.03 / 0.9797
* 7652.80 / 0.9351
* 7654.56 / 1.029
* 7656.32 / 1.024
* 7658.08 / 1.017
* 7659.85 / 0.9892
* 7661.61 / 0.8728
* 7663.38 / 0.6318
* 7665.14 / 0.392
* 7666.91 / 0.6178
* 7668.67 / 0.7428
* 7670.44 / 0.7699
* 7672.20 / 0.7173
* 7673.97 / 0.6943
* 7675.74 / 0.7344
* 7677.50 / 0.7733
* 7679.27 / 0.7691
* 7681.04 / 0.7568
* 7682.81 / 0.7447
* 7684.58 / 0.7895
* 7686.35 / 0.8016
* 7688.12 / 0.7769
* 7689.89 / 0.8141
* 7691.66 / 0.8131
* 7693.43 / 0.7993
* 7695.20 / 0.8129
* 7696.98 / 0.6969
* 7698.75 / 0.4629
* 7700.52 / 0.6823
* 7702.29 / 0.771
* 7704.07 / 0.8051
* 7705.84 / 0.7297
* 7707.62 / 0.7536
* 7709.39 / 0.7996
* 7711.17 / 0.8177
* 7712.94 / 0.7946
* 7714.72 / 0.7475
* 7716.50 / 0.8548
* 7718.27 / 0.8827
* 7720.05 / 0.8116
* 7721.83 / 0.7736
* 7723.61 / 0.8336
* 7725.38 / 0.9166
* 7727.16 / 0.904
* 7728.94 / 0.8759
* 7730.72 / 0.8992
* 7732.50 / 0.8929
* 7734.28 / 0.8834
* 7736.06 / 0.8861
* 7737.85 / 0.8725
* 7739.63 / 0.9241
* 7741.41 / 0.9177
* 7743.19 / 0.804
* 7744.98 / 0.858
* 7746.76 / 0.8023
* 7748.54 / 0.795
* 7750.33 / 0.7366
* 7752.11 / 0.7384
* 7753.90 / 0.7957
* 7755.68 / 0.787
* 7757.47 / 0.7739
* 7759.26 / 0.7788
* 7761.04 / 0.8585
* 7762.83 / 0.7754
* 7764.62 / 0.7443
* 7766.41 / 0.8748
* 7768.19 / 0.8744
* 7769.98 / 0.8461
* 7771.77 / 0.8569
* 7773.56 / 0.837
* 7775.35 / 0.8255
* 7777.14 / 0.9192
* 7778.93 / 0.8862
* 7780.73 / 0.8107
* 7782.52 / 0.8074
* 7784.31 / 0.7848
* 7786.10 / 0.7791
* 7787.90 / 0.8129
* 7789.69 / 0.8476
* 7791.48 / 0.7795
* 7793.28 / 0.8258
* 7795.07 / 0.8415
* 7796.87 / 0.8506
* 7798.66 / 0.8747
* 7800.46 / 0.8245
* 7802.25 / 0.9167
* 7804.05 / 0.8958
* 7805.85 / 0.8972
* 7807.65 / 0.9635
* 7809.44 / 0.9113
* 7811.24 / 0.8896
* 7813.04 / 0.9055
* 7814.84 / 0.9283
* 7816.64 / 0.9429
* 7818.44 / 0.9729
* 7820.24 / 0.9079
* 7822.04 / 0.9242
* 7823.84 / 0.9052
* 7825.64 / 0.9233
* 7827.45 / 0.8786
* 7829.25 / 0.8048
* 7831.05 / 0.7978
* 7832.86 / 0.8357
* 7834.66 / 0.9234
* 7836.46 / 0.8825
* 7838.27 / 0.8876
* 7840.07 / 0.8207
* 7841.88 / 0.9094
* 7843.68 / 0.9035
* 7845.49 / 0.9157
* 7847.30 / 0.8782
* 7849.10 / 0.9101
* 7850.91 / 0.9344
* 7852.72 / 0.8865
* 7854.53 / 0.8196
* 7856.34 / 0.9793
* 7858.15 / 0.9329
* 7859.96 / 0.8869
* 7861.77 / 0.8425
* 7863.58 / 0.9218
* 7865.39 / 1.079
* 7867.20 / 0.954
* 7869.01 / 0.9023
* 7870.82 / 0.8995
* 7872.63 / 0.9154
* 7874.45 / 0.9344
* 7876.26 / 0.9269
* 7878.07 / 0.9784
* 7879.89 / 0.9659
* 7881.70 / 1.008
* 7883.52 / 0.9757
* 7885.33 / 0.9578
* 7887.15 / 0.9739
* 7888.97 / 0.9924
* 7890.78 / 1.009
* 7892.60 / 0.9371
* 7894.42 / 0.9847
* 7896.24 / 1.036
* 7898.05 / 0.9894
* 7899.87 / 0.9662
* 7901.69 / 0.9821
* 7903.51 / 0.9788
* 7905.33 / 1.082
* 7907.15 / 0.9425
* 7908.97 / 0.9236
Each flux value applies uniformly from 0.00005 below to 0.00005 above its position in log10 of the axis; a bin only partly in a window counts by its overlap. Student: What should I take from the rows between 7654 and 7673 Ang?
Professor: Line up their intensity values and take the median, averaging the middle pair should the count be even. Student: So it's 0.77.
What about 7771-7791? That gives 0.83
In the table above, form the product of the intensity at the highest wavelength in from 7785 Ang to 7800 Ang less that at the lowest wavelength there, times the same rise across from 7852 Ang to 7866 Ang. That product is 0.018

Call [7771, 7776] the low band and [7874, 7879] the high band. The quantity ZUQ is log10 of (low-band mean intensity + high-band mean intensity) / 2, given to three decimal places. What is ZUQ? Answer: -0.049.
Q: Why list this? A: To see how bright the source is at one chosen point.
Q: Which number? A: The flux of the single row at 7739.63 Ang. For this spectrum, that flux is 0.9241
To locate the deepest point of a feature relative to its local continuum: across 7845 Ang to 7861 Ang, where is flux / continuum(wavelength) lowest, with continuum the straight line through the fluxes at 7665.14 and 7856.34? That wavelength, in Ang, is 7854.53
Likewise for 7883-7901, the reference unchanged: 7892.60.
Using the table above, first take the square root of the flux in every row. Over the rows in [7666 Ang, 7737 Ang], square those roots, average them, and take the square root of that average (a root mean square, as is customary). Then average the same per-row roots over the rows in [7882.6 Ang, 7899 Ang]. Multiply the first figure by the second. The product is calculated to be 0.879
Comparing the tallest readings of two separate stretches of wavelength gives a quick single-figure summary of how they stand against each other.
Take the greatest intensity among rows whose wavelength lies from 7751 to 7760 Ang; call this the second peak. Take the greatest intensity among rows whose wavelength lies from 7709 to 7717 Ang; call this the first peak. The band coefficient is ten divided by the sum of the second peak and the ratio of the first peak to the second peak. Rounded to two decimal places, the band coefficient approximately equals 5.35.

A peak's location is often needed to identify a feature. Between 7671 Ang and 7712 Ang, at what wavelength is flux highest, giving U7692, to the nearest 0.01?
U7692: 7711.17 Ang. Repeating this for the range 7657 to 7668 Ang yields 7658.08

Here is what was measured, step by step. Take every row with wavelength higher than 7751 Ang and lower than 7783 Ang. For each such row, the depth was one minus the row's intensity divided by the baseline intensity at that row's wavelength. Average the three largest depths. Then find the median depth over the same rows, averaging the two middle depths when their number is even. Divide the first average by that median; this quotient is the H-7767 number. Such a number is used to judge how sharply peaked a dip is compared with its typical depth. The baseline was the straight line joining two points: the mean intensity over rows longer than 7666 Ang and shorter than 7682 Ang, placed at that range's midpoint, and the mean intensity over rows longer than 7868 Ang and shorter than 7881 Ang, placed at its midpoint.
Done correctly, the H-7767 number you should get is 6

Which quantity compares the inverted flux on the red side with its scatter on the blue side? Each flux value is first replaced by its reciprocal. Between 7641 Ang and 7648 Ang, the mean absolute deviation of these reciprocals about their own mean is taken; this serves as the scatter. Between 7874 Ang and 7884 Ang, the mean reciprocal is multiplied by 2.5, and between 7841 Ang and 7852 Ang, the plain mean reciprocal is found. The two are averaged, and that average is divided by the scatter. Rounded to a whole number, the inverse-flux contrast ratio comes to 119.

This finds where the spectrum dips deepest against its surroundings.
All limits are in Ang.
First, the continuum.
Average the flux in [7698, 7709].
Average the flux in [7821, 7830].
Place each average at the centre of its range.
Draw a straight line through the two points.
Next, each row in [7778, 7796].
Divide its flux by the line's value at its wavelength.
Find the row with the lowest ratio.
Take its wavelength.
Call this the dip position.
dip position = 7791.48 Ang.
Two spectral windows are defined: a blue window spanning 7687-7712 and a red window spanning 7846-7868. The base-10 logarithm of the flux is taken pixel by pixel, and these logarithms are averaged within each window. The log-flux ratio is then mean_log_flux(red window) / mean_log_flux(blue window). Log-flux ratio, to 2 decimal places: 0.30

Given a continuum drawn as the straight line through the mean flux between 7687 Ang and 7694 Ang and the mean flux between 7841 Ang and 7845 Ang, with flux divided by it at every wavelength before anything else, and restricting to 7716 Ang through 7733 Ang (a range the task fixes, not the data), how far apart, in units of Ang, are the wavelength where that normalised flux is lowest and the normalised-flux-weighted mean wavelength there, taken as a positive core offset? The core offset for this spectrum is 2.8 Ang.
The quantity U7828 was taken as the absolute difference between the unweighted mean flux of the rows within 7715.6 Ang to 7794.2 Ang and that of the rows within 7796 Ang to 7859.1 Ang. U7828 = 0.060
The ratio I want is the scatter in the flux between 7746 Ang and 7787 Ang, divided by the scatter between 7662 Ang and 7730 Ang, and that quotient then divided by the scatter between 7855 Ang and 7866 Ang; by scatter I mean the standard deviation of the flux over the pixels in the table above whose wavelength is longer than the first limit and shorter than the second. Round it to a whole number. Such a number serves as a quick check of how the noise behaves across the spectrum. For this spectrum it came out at 6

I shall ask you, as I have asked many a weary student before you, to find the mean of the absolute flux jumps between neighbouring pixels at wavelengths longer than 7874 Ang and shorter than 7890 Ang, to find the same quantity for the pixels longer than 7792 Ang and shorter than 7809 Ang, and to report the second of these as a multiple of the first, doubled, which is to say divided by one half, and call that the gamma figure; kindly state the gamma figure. 2.82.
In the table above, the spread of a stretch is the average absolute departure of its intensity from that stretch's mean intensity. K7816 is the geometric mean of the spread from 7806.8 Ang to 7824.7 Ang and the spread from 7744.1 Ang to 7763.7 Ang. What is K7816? 0.025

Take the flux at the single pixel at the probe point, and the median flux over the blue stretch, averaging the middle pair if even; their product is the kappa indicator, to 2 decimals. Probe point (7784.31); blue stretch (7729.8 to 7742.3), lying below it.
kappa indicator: 0.70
